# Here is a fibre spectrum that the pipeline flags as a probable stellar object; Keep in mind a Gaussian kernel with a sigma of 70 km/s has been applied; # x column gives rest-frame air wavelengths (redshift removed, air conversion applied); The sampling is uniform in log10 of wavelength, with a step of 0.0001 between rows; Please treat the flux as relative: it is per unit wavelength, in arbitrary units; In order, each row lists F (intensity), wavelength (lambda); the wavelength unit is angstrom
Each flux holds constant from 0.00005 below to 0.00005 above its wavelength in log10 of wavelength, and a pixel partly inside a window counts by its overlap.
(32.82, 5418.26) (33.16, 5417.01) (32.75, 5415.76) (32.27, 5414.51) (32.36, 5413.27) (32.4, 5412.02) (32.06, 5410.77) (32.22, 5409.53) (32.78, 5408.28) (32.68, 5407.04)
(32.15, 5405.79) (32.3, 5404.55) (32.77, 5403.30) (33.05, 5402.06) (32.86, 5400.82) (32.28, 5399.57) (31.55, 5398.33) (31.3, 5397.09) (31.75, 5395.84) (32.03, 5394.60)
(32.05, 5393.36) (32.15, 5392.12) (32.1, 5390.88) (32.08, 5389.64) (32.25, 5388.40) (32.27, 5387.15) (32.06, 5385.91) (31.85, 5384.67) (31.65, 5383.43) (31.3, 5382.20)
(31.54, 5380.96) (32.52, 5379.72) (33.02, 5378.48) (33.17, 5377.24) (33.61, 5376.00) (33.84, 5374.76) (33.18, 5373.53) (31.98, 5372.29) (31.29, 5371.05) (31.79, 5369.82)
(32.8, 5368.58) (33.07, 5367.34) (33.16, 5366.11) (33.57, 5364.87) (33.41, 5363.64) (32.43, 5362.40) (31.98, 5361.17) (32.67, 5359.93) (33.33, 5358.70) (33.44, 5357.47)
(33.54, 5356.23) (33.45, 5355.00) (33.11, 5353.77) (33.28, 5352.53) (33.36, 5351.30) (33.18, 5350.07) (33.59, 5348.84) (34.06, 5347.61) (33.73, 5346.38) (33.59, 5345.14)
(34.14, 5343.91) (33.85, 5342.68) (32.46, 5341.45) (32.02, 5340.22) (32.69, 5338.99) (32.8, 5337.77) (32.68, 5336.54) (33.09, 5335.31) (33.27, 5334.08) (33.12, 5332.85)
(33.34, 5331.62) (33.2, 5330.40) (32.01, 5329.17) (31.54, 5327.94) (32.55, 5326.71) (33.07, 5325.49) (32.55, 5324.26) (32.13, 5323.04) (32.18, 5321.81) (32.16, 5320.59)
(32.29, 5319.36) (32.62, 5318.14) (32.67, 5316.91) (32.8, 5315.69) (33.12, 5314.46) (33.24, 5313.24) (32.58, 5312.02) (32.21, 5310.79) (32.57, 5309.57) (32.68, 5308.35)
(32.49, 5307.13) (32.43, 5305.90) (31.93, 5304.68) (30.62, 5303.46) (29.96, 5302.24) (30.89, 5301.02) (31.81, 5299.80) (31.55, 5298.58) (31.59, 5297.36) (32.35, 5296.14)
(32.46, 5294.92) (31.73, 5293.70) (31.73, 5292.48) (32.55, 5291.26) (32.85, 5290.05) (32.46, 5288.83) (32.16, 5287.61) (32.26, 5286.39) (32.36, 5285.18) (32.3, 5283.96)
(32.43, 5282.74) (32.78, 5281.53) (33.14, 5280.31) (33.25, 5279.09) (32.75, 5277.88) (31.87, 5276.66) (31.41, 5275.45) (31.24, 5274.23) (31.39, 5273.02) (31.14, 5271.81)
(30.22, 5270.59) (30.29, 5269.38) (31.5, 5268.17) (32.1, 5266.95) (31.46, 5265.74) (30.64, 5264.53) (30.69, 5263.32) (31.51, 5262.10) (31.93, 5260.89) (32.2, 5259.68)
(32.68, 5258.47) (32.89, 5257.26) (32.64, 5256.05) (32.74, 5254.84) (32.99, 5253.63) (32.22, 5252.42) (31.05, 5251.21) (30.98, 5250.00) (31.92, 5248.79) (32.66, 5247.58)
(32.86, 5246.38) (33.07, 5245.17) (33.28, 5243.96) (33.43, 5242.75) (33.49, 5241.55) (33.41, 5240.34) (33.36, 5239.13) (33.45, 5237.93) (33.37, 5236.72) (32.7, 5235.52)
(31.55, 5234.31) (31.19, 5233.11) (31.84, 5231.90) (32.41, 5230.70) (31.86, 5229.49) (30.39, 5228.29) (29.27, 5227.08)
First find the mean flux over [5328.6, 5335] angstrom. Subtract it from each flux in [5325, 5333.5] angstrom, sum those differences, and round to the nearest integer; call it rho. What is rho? -2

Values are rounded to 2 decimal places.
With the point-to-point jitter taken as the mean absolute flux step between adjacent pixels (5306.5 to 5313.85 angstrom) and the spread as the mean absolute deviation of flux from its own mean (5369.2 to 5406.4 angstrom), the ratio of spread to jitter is 1.53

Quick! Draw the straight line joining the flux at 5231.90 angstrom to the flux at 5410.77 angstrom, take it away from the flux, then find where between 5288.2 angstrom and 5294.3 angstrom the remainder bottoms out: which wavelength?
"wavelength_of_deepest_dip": 5293.70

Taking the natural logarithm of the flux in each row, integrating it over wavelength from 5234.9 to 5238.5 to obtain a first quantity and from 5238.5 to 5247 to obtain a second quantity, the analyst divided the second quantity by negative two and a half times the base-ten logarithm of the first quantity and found -11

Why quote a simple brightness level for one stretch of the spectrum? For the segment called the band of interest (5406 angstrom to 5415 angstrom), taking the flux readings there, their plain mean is 32.4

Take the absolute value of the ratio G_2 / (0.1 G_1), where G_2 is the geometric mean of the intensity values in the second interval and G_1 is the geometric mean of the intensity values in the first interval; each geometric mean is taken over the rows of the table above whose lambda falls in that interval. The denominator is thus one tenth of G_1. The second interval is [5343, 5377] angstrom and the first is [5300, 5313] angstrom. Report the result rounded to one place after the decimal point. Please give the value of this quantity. 10.4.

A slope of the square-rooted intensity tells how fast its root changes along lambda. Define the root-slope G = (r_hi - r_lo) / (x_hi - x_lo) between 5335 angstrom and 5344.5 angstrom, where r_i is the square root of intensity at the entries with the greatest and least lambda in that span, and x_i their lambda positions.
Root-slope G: 0.011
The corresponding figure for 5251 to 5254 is 0.071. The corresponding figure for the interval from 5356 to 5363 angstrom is -0.016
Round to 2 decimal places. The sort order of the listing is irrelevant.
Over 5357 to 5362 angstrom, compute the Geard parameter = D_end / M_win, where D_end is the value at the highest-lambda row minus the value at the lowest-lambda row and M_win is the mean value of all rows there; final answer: -0.04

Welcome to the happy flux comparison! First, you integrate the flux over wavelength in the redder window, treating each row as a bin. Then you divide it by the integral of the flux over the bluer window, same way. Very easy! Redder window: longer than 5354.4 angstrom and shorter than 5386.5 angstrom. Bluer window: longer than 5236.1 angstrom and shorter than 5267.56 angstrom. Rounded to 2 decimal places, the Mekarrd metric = 1.03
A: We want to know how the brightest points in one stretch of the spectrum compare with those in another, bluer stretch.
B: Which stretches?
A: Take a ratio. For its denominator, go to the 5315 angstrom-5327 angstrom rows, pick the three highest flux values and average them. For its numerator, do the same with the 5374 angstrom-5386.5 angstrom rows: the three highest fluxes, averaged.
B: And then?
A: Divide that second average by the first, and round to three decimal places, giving 1.021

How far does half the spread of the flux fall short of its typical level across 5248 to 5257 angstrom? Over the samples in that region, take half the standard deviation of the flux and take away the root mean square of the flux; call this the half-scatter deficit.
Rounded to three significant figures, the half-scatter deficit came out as -31.7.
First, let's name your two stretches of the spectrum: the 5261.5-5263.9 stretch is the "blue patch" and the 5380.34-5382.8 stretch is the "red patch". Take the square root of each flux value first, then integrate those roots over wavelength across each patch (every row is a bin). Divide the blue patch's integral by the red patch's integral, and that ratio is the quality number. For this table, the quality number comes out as 0.97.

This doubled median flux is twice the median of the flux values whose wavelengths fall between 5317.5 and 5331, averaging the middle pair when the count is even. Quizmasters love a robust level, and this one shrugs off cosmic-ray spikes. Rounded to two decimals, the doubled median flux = 64.58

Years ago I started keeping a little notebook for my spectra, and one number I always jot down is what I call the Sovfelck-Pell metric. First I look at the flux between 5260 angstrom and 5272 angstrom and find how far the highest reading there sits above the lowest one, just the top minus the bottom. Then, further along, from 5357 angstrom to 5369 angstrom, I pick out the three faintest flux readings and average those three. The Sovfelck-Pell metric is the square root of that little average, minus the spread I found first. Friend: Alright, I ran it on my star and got 3.8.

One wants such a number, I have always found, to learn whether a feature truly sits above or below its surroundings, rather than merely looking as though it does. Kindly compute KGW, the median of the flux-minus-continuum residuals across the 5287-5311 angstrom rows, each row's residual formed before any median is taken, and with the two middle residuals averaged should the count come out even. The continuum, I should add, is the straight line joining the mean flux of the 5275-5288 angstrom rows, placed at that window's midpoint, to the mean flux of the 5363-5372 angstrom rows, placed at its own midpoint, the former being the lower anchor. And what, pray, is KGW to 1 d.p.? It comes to -0.3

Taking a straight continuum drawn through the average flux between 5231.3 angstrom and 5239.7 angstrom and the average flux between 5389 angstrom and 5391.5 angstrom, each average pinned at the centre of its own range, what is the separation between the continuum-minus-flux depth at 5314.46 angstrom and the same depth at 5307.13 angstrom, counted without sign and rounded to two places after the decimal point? 0.65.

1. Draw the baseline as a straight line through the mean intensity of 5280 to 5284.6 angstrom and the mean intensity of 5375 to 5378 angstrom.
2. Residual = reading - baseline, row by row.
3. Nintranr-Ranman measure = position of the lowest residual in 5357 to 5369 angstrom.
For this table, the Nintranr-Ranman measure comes 5361.17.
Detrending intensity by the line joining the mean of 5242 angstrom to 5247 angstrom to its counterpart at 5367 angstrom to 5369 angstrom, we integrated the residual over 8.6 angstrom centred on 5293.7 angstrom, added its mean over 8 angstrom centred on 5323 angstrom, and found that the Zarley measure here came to -8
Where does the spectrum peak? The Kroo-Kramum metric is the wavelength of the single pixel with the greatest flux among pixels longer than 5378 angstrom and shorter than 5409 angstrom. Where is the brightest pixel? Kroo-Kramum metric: 5402.06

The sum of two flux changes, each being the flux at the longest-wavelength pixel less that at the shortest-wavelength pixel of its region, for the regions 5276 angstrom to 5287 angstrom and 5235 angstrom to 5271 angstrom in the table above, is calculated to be -2.1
